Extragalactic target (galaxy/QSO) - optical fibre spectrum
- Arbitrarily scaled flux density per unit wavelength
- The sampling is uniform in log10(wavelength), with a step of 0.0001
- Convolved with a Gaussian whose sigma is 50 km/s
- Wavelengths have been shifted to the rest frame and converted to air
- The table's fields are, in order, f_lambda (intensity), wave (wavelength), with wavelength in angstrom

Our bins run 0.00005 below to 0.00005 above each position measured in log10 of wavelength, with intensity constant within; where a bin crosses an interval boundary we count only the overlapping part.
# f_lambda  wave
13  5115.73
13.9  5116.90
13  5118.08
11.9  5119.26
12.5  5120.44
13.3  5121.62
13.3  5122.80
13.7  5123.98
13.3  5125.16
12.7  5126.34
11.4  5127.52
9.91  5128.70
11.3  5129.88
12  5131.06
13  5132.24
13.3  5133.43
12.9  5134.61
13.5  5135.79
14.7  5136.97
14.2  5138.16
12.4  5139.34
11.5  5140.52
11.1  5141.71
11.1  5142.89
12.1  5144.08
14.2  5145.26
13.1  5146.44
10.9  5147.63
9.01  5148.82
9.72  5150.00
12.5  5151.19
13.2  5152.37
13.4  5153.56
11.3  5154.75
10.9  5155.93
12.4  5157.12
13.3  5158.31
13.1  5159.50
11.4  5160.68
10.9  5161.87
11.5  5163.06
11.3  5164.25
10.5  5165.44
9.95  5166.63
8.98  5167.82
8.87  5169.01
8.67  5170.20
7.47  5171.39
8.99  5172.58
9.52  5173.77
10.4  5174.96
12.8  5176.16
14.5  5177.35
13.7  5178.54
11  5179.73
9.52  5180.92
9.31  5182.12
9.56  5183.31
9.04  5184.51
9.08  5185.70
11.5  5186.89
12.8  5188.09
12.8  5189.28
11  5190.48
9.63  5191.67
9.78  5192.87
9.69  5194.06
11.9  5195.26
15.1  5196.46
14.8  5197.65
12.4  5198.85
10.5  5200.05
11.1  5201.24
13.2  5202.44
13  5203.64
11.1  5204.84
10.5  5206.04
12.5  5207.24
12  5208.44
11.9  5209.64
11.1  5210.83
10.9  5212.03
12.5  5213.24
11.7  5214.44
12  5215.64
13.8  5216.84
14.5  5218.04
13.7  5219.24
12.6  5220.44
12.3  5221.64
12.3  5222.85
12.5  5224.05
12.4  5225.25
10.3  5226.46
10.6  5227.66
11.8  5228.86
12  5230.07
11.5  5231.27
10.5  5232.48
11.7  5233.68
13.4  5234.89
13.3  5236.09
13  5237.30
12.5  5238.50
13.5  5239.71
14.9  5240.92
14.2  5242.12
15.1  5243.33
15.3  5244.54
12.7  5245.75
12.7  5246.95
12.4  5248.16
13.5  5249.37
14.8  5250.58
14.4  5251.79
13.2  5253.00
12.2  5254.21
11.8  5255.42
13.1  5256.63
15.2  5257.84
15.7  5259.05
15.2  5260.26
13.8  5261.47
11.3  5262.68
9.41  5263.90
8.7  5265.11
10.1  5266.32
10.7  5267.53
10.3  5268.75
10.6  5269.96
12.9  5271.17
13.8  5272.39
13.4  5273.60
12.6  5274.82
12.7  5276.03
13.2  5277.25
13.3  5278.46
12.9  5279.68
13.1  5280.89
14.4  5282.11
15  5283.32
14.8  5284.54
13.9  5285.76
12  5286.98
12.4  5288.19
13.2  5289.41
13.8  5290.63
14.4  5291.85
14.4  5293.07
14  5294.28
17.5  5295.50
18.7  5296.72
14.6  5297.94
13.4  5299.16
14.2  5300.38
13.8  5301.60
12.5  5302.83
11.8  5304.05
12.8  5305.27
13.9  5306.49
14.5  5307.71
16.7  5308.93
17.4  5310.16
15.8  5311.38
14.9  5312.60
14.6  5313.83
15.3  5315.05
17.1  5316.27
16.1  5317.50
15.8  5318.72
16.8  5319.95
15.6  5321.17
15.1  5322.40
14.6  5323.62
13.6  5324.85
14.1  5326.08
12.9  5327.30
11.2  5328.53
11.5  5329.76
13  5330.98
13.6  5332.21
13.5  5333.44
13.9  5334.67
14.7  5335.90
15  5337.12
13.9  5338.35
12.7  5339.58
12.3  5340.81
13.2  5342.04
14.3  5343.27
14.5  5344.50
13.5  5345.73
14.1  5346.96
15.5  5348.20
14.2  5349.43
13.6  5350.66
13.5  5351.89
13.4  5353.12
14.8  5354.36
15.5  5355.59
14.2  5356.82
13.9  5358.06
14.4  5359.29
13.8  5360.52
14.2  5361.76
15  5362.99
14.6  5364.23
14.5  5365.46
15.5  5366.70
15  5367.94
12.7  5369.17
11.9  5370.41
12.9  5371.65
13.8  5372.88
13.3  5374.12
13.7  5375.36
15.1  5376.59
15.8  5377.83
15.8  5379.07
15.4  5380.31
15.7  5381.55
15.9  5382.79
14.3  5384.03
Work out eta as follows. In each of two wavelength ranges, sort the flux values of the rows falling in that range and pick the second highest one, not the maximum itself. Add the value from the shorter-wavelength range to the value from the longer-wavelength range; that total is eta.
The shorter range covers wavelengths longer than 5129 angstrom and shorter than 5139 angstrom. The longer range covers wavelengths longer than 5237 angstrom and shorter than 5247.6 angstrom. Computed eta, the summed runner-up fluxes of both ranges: 29.3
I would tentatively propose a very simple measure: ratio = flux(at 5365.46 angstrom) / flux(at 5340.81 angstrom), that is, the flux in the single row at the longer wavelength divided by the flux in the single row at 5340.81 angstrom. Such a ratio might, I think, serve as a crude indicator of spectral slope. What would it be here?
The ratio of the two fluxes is 1.18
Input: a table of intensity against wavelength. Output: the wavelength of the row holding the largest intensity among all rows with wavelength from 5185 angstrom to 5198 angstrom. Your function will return 5196.46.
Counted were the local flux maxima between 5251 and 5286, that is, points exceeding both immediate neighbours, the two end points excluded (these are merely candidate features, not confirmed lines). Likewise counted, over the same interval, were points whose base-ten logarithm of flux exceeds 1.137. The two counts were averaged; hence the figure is 7.5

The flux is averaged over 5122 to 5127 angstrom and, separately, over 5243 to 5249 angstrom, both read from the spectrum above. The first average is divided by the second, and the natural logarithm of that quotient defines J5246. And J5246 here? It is -0.03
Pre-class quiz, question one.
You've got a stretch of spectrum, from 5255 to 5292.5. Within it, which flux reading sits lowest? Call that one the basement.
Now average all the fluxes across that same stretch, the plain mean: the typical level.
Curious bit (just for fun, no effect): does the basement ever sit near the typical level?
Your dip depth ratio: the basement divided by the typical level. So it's 0.68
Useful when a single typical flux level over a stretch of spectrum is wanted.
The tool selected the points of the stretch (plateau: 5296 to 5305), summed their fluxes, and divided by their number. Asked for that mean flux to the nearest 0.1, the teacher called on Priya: 14.1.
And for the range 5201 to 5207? 11.8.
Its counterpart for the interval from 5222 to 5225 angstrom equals 12.4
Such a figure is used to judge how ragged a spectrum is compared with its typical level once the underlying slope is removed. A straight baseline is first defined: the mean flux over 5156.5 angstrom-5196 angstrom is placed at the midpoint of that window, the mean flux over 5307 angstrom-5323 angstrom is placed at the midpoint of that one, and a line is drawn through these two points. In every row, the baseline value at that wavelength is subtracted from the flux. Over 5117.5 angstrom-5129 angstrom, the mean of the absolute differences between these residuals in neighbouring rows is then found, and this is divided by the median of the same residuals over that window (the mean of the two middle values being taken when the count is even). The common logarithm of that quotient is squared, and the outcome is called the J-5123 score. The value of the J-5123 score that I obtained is 0.53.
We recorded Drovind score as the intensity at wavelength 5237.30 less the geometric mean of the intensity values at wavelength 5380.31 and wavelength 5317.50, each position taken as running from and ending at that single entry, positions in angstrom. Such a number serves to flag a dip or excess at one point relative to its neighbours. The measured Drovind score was -2.7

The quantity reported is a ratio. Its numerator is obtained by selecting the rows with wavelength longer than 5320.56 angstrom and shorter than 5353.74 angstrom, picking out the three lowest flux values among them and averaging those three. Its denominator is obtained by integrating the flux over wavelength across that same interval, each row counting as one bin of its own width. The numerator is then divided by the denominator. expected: 0.0256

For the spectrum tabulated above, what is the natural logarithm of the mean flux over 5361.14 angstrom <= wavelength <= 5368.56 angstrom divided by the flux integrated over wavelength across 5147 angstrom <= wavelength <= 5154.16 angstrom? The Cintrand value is -1.71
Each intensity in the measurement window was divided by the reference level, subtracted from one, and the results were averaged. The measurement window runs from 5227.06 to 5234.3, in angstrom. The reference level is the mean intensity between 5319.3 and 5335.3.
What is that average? 0.18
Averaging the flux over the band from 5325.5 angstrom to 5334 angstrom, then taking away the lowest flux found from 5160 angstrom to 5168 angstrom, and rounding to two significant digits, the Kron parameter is 3.8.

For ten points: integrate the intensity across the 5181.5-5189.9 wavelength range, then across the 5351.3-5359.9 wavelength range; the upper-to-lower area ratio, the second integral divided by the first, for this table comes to 1.4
